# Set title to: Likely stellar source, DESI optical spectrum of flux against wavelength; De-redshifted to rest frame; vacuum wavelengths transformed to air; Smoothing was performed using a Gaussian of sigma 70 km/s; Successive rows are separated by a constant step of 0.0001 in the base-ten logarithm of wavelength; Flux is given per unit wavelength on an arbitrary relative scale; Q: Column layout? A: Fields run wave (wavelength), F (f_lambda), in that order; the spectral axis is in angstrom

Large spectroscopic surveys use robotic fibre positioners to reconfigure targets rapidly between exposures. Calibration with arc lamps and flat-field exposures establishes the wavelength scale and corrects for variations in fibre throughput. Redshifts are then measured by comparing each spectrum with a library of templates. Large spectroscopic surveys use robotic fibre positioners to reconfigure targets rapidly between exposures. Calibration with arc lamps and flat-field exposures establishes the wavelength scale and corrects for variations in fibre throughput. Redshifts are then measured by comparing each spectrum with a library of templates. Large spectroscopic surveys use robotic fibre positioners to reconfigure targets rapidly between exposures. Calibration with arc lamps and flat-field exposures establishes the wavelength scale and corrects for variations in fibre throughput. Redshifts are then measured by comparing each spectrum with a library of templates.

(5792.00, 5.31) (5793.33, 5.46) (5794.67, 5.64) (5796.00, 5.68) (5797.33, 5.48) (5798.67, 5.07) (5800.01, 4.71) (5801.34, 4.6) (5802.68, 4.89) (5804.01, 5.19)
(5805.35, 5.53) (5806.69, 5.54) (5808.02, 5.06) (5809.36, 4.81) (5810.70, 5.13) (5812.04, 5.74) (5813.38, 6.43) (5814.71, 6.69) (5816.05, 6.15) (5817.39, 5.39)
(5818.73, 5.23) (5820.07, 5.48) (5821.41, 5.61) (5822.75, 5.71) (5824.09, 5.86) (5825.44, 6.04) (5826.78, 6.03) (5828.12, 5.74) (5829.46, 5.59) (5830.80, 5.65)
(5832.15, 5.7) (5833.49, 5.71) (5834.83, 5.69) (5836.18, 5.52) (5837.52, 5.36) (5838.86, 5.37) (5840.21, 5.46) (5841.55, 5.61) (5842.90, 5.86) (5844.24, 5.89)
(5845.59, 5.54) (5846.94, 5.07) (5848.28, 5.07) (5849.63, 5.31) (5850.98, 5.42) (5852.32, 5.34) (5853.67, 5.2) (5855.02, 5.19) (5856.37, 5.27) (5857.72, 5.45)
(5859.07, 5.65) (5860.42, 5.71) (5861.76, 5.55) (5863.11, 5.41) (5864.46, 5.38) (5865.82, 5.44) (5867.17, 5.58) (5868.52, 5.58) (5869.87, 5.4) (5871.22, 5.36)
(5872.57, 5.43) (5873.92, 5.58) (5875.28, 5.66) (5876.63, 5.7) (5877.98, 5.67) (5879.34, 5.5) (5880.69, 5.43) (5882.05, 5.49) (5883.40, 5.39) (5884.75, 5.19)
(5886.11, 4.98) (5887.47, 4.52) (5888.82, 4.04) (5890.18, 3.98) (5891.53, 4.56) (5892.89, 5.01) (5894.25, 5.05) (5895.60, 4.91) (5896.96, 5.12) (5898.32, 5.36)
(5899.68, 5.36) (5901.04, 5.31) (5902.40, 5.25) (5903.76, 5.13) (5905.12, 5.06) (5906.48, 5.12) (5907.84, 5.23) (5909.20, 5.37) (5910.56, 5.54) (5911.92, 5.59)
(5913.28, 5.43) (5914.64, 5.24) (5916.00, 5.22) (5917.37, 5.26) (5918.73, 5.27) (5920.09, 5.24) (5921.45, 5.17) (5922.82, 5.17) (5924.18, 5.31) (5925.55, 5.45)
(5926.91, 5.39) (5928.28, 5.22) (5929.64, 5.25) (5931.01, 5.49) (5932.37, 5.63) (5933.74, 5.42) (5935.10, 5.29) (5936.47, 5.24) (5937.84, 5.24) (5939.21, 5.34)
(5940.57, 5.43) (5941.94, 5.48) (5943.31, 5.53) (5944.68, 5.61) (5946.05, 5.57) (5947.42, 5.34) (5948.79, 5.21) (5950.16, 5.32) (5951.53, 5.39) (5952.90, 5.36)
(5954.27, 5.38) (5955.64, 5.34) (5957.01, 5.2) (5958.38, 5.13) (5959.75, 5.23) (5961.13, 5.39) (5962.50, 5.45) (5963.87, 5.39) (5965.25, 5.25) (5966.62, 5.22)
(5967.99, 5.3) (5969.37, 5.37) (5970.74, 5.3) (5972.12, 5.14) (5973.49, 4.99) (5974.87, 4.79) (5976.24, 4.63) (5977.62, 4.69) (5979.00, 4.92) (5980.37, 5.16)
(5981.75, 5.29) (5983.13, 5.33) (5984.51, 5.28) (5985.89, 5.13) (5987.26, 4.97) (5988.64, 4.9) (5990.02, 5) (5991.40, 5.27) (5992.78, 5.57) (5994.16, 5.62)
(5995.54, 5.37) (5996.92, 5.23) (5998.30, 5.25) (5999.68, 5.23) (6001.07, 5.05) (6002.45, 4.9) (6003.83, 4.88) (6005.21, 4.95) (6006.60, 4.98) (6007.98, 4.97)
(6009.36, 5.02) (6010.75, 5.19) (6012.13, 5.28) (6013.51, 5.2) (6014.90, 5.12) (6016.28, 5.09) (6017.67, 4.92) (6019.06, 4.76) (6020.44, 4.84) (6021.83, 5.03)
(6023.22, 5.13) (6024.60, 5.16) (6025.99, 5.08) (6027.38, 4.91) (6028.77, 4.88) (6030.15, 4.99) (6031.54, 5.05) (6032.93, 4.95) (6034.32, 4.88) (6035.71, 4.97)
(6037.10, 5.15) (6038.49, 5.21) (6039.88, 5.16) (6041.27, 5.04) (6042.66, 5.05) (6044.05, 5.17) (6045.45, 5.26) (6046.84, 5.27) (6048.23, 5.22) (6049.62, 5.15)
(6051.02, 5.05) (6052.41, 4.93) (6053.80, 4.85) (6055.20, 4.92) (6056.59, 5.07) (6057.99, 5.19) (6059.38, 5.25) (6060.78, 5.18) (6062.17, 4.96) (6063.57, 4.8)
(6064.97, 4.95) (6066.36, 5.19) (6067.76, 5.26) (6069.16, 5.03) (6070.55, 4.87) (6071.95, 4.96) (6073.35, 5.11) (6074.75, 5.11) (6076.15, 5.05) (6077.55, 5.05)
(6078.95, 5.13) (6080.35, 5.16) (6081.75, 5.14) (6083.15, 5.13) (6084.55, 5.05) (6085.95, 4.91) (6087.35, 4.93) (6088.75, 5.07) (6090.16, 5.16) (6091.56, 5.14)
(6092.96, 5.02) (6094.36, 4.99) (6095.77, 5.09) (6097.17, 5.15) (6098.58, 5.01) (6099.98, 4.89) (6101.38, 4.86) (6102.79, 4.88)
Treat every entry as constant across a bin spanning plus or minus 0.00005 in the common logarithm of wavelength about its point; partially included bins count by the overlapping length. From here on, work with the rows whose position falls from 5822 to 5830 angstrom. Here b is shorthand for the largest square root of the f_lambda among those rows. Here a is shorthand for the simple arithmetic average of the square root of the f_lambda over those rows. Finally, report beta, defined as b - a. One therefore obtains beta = 0.044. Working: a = 2.41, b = 2.46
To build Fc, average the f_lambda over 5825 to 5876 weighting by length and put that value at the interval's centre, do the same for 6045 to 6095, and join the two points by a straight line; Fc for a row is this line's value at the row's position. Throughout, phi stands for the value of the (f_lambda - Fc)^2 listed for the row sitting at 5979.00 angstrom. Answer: 0.11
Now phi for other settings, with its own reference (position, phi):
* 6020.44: 0.11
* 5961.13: 0.01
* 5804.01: 0.18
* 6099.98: 0.01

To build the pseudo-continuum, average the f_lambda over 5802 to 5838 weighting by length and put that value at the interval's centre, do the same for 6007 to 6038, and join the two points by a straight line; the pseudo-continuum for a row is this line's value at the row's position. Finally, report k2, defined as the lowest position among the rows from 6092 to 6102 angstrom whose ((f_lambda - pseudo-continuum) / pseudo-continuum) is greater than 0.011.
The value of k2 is 6092.96 angstrom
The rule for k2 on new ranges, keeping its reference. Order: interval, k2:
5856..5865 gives 5859.07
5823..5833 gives 5824.09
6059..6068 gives 6059.38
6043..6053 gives 6044.05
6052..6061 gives 6056.59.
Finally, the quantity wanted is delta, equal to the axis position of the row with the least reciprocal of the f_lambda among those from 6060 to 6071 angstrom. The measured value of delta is 6067.76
